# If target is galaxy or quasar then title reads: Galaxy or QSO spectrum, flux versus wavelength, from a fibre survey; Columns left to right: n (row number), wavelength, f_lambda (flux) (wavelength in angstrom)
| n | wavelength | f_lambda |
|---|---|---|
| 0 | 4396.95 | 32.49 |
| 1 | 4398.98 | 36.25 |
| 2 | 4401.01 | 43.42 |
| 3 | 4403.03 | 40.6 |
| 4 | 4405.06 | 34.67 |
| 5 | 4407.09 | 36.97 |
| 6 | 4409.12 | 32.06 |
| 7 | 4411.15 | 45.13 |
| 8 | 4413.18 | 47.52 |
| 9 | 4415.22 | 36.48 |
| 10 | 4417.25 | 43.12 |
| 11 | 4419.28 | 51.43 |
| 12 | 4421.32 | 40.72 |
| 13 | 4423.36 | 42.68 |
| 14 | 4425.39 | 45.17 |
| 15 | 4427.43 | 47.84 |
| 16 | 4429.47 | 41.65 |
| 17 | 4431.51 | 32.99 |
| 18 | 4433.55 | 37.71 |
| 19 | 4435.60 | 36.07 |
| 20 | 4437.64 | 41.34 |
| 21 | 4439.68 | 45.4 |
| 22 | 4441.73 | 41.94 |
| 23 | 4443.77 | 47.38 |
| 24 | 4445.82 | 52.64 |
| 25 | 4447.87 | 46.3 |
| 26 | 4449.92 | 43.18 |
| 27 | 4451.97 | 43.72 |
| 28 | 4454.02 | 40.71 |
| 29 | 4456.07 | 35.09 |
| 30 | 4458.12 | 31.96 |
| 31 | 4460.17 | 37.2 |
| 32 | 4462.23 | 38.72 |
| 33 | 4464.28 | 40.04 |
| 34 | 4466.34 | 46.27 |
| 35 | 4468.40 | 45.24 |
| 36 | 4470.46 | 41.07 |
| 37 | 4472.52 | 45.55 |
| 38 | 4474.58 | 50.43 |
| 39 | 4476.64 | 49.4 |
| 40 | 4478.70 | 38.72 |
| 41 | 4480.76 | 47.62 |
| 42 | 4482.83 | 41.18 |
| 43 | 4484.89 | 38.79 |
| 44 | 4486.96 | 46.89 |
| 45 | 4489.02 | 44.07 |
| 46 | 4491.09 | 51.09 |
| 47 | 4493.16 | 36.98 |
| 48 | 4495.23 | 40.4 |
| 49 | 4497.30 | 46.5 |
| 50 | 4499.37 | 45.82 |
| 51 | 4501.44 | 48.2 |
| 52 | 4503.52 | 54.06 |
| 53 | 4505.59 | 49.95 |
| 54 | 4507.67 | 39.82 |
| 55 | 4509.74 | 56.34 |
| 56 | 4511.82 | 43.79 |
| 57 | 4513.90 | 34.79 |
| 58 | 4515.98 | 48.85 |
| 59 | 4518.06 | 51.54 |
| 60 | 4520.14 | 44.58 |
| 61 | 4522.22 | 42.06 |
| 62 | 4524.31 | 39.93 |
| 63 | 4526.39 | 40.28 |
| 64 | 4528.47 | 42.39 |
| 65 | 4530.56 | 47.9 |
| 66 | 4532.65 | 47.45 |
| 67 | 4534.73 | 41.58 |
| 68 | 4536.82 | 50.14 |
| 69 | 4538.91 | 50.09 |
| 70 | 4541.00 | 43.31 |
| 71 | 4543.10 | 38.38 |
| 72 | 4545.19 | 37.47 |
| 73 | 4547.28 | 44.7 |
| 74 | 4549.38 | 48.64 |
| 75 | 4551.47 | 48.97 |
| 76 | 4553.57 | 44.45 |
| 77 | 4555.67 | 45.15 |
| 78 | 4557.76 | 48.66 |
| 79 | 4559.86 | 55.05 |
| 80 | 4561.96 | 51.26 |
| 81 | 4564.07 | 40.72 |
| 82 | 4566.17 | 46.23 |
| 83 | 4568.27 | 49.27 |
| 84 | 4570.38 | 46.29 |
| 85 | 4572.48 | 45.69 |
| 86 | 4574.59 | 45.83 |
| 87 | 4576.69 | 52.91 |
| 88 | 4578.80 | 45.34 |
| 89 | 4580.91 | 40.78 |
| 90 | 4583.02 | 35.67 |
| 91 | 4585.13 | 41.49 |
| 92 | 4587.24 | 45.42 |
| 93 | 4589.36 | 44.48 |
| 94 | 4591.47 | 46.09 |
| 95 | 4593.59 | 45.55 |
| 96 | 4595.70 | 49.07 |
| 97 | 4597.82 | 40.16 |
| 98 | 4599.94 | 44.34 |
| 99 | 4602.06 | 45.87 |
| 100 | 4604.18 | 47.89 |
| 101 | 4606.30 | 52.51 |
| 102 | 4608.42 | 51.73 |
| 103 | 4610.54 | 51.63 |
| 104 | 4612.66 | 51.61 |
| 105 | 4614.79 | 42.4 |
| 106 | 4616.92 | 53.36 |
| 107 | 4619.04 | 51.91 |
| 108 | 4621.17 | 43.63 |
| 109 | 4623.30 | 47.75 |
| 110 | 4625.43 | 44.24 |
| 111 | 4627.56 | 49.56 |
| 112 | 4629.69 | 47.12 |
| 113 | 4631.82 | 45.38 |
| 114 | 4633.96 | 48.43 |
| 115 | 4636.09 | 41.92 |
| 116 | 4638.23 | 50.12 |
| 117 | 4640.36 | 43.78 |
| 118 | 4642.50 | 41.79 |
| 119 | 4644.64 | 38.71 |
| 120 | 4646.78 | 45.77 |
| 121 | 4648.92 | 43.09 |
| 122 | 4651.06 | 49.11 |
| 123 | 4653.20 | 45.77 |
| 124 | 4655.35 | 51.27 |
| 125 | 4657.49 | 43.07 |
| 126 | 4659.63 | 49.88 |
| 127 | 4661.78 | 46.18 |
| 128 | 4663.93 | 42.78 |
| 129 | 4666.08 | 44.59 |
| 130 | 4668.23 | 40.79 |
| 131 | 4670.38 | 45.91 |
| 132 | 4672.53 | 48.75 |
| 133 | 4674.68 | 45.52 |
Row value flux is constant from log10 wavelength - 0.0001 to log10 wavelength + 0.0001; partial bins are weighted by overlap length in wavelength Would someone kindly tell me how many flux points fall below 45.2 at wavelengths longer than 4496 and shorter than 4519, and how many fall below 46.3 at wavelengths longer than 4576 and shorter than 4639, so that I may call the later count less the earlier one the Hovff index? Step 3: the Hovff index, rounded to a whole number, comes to 13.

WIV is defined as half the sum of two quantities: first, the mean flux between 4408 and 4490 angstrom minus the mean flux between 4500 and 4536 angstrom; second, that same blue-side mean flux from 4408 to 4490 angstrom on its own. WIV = 19.8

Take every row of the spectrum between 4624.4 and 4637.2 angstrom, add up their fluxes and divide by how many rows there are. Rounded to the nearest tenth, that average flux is 46.1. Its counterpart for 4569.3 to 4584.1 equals 44.6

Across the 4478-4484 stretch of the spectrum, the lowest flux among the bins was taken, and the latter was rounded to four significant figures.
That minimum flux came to 38.72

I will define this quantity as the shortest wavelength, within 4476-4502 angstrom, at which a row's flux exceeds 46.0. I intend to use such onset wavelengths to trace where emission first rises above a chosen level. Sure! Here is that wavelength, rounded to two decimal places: 4476.64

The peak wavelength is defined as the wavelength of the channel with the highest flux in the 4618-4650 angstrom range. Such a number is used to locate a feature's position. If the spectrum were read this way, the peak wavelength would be 4619.04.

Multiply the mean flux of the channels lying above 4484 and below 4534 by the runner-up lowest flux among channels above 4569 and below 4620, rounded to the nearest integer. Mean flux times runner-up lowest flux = 1811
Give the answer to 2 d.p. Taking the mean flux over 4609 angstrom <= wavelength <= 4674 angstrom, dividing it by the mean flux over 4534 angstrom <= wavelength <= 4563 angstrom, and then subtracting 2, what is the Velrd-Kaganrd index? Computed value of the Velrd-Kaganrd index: -1.00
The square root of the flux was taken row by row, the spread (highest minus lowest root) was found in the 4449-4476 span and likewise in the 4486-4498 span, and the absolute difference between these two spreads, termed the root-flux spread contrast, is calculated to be 0.38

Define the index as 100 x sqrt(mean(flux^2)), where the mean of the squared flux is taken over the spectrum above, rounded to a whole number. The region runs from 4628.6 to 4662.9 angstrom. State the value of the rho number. 4584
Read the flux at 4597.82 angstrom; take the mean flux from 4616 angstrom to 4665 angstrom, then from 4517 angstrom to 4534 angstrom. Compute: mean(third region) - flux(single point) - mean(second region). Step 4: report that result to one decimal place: -41.9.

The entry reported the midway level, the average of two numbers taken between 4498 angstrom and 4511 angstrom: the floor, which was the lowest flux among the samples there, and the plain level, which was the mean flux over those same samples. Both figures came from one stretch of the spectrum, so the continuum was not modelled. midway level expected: 44.4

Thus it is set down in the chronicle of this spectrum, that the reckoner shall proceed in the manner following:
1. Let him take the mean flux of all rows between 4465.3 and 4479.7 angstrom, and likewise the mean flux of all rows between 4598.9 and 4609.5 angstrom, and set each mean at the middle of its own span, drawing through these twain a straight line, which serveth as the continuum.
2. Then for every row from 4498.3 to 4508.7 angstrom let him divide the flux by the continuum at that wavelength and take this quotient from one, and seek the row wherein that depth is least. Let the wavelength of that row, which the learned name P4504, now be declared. 4503.52 angstrom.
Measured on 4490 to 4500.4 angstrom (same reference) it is 4491.09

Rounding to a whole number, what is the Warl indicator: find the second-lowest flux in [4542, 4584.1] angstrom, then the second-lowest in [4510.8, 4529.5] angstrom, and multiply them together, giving 1496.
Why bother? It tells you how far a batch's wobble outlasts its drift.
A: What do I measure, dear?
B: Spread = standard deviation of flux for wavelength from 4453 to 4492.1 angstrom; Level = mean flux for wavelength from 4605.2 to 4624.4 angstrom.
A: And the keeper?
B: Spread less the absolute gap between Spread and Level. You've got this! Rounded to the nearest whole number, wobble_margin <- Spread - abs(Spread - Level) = -39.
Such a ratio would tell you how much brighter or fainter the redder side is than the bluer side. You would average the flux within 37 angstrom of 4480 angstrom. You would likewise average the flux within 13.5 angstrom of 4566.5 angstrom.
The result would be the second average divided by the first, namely 1.08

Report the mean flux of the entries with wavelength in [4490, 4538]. 45.4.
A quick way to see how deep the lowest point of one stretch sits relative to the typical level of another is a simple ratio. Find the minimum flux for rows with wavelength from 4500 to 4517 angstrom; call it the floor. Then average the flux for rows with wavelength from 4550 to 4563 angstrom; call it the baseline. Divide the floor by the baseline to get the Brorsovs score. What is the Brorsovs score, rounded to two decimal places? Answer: 0.71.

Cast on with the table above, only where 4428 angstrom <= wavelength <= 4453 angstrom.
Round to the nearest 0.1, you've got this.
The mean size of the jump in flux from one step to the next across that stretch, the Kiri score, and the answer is 4.4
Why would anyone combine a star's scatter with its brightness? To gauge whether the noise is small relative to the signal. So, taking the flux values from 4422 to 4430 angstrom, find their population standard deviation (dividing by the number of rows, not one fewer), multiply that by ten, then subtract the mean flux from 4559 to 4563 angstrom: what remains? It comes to -29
